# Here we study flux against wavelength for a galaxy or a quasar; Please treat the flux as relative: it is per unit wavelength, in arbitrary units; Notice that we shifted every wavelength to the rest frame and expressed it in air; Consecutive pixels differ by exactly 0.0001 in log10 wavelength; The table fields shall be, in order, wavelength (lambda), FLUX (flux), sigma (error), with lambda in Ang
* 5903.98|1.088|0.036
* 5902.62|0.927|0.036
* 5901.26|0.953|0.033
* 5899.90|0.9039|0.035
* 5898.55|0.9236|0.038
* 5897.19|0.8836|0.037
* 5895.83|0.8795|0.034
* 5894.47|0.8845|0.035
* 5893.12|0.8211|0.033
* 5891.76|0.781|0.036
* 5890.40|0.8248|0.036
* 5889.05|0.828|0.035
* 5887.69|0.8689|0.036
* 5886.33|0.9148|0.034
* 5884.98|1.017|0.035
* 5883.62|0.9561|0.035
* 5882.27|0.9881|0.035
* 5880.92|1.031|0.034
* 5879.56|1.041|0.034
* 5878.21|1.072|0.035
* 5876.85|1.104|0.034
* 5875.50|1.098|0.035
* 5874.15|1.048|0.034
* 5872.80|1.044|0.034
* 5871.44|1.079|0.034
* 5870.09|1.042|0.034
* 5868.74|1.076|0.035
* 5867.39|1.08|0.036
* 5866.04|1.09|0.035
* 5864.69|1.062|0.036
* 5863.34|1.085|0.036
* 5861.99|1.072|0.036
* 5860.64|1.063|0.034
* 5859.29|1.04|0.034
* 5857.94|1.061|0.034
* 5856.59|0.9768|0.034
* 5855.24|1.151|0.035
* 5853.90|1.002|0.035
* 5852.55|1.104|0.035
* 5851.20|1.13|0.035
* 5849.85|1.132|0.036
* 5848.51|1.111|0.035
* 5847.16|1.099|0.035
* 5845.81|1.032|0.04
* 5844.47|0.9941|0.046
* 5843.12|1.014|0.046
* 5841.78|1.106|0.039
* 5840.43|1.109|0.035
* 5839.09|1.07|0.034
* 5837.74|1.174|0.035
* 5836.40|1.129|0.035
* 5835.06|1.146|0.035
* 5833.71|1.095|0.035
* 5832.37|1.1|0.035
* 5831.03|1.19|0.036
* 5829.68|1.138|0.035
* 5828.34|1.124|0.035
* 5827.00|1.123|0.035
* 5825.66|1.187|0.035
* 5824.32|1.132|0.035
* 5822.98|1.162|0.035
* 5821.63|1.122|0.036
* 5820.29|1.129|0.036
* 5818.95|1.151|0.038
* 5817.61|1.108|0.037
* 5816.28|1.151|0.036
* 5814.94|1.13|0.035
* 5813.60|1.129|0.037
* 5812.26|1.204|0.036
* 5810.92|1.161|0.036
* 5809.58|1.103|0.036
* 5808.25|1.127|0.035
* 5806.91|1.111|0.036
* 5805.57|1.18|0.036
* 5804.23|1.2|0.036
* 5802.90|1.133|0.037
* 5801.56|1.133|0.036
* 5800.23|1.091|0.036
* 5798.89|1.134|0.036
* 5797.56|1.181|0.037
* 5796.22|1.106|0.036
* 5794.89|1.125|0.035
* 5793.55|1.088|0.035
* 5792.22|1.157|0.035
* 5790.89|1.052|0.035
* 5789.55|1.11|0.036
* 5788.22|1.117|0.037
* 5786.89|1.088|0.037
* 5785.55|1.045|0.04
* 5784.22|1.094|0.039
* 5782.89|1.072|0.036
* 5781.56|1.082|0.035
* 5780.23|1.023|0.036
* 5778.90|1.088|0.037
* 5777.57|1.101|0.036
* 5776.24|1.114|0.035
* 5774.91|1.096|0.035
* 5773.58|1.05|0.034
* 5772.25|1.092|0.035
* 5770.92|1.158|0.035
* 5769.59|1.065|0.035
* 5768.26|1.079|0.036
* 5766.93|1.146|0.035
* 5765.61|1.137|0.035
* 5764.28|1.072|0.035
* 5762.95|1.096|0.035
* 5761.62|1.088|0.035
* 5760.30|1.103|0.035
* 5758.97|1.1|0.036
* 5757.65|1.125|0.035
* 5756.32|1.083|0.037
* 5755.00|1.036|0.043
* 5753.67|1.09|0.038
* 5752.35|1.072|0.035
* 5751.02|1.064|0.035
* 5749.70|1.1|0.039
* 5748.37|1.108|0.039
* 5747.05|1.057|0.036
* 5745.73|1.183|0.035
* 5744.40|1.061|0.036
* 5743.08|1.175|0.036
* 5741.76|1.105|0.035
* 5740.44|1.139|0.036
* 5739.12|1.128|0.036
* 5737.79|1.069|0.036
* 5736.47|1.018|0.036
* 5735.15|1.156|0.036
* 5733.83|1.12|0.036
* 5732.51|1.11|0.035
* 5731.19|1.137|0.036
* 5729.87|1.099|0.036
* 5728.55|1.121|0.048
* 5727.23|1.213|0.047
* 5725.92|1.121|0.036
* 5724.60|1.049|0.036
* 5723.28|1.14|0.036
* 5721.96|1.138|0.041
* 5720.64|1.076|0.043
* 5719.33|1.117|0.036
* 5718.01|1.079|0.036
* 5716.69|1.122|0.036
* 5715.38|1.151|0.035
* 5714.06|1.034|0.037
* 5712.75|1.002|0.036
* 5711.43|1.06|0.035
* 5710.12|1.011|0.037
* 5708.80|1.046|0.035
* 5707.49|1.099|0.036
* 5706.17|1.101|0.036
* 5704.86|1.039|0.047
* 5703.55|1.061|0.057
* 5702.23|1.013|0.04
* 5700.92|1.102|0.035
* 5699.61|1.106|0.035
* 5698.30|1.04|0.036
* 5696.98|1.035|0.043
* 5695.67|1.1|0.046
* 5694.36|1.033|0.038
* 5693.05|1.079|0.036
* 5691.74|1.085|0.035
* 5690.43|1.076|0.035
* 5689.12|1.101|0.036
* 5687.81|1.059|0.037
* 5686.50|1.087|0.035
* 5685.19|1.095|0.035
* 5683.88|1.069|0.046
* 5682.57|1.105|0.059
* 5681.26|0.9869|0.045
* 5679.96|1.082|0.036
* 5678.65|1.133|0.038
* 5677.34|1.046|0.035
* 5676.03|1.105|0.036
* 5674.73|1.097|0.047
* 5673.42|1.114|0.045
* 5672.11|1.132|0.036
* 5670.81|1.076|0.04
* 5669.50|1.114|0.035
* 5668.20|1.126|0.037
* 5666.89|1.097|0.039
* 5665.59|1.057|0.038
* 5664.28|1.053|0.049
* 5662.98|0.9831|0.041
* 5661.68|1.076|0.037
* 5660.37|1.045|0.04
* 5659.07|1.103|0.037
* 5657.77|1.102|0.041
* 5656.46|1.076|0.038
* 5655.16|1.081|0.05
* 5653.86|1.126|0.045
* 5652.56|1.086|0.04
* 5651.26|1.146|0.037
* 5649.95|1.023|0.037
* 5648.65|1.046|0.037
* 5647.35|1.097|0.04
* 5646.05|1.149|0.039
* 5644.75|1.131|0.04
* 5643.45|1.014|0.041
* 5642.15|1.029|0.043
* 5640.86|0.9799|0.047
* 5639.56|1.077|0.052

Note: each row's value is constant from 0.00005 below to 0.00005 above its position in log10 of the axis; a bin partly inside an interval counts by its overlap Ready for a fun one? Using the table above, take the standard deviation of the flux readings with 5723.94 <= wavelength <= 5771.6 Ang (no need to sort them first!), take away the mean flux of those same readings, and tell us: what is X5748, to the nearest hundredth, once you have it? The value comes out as -1.06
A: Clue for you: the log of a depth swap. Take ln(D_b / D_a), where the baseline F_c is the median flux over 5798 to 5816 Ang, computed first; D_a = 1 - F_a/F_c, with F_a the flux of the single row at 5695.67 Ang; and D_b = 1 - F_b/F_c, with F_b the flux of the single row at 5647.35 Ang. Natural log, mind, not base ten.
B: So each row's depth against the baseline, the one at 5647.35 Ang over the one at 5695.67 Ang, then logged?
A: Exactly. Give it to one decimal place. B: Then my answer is 0.1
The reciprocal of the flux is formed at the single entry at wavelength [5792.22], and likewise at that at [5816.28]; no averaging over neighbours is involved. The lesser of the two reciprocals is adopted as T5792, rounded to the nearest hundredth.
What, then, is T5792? 0.86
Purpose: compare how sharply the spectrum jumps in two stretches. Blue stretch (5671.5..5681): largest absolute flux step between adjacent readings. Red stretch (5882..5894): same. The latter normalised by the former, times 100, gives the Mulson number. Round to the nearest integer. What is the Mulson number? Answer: 117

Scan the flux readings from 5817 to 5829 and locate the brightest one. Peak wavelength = 5825.66 Ang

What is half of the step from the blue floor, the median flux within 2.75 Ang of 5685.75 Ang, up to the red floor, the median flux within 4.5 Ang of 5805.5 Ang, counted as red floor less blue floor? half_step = 0.03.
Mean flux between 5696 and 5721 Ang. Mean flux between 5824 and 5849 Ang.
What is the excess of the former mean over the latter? -0.04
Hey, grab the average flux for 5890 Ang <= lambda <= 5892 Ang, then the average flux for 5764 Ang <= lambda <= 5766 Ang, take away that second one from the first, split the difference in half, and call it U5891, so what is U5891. -0.15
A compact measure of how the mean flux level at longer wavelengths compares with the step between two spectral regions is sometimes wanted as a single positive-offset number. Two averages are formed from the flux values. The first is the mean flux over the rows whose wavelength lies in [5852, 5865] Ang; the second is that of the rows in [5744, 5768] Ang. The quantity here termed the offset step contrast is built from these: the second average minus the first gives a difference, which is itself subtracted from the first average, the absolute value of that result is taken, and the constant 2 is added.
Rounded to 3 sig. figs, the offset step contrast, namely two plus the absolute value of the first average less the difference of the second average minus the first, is 3.03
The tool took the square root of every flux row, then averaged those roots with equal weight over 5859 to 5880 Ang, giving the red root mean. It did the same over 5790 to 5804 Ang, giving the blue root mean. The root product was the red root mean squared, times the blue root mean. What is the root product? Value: 1.13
